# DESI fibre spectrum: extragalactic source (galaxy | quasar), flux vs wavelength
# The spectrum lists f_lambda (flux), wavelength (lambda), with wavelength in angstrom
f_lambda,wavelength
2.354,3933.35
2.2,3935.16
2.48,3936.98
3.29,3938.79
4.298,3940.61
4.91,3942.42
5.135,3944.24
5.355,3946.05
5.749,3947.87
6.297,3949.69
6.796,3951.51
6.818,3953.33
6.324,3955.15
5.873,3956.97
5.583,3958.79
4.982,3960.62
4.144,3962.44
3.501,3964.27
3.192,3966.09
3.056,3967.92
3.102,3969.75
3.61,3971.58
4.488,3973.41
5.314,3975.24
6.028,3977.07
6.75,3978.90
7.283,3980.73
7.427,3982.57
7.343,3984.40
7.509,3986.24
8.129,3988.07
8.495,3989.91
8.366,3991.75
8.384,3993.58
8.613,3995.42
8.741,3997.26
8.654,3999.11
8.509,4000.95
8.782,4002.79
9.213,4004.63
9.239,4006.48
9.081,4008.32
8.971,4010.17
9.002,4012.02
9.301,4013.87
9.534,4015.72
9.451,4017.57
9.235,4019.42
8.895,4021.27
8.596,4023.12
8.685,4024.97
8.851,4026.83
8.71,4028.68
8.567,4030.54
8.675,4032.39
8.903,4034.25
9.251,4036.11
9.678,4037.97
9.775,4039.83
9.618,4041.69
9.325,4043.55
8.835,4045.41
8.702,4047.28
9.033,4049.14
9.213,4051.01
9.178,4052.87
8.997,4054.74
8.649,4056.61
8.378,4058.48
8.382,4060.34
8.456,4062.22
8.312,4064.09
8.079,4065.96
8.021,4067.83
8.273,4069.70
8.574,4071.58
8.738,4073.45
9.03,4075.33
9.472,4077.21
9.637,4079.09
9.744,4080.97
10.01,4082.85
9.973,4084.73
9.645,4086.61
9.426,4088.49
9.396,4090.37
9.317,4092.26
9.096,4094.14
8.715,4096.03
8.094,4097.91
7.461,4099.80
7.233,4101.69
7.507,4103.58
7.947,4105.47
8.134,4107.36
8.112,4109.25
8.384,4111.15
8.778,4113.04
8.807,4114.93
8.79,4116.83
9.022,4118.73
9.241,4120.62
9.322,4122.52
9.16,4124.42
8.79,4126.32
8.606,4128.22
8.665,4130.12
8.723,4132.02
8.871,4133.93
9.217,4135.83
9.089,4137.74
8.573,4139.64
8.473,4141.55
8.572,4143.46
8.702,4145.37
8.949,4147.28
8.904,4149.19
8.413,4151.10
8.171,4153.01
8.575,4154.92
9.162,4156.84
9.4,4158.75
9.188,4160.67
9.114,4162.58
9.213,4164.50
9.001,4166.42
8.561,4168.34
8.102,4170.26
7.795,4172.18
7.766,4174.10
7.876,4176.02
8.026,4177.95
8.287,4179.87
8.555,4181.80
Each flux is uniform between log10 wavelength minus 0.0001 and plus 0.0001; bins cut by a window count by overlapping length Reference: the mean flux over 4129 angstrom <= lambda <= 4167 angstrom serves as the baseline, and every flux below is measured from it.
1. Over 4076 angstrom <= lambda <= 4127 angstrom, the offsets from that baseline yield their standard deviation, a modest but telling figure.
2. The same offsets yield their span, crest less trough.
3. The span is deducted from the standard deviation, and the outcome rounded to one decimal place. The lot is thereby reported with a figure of -2.0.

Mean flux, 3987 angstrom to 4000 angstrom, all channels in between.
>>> 8.5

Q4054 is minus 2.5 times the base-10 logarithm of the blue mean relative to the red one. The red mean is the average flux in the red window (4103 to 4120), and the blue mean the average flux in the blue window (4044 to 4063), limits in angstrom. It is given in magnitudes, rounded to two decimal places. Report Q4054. -0.05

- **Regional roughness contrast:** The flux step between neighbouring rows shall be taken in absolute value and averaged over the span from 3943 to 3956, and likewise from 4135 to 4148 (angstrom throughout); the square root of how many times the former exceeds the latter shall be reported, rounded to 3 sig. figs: 1.34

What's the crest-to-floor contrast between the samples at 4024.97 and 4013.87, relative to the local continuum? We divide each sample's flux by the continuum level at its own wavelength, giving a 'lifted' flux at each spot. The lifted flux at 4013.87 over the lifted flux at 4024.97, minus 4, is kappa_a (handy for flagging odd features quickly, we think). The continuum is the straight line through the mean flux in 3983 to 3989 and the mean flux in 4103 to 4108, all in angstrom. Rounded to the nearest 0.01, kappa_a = -2.93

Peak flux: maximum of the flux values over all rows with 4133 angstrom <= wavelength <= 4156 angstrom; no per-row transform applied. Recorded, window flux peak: 9.217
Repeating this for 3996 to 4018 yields 9.534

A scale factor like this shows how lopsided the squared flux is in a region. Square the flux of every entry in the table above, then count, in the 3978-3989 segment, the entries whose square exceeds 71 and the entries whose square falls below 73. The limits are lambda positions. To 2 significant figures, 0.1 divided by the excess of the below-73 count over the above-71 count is 0.017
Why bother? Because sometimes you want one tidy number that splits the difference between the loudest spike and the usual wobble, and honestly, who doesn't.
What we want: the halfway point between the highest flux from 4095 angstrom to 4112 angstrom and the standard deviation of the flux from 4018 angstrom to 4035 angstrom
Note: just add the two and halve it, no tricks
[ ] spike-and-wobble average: 4.46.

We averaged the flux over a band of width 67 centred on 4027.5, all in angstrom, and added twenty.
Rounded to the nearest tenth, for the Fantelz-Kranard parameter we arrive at 29.0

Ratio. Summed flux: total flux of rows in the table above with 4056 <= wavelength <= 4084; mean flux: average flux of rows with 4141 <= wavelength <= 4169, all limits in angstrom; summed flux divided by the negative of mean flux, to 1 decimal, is -14.9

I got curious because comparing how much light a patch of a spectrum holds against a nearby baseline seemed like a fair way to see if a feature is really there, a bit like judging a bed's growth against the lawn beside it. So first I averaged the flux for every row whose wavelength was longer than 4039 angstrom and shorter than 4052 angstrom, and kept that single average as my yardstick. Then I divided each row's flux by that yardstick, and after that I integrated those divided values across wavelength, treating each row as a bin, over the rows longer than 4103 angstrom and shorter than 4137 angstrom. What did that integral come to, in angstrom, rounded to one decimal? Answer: 32.1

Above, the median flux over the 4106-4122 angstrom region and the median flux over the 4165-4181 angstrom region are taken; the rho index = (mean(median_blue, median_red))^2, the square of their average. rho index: 71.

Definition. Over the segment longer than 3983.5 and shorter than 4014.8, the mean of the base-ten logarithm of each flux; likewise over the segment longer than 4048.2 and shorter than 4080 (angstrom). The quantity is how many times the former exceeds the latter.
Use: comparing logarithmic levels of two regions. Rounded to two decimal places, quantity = 0.99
